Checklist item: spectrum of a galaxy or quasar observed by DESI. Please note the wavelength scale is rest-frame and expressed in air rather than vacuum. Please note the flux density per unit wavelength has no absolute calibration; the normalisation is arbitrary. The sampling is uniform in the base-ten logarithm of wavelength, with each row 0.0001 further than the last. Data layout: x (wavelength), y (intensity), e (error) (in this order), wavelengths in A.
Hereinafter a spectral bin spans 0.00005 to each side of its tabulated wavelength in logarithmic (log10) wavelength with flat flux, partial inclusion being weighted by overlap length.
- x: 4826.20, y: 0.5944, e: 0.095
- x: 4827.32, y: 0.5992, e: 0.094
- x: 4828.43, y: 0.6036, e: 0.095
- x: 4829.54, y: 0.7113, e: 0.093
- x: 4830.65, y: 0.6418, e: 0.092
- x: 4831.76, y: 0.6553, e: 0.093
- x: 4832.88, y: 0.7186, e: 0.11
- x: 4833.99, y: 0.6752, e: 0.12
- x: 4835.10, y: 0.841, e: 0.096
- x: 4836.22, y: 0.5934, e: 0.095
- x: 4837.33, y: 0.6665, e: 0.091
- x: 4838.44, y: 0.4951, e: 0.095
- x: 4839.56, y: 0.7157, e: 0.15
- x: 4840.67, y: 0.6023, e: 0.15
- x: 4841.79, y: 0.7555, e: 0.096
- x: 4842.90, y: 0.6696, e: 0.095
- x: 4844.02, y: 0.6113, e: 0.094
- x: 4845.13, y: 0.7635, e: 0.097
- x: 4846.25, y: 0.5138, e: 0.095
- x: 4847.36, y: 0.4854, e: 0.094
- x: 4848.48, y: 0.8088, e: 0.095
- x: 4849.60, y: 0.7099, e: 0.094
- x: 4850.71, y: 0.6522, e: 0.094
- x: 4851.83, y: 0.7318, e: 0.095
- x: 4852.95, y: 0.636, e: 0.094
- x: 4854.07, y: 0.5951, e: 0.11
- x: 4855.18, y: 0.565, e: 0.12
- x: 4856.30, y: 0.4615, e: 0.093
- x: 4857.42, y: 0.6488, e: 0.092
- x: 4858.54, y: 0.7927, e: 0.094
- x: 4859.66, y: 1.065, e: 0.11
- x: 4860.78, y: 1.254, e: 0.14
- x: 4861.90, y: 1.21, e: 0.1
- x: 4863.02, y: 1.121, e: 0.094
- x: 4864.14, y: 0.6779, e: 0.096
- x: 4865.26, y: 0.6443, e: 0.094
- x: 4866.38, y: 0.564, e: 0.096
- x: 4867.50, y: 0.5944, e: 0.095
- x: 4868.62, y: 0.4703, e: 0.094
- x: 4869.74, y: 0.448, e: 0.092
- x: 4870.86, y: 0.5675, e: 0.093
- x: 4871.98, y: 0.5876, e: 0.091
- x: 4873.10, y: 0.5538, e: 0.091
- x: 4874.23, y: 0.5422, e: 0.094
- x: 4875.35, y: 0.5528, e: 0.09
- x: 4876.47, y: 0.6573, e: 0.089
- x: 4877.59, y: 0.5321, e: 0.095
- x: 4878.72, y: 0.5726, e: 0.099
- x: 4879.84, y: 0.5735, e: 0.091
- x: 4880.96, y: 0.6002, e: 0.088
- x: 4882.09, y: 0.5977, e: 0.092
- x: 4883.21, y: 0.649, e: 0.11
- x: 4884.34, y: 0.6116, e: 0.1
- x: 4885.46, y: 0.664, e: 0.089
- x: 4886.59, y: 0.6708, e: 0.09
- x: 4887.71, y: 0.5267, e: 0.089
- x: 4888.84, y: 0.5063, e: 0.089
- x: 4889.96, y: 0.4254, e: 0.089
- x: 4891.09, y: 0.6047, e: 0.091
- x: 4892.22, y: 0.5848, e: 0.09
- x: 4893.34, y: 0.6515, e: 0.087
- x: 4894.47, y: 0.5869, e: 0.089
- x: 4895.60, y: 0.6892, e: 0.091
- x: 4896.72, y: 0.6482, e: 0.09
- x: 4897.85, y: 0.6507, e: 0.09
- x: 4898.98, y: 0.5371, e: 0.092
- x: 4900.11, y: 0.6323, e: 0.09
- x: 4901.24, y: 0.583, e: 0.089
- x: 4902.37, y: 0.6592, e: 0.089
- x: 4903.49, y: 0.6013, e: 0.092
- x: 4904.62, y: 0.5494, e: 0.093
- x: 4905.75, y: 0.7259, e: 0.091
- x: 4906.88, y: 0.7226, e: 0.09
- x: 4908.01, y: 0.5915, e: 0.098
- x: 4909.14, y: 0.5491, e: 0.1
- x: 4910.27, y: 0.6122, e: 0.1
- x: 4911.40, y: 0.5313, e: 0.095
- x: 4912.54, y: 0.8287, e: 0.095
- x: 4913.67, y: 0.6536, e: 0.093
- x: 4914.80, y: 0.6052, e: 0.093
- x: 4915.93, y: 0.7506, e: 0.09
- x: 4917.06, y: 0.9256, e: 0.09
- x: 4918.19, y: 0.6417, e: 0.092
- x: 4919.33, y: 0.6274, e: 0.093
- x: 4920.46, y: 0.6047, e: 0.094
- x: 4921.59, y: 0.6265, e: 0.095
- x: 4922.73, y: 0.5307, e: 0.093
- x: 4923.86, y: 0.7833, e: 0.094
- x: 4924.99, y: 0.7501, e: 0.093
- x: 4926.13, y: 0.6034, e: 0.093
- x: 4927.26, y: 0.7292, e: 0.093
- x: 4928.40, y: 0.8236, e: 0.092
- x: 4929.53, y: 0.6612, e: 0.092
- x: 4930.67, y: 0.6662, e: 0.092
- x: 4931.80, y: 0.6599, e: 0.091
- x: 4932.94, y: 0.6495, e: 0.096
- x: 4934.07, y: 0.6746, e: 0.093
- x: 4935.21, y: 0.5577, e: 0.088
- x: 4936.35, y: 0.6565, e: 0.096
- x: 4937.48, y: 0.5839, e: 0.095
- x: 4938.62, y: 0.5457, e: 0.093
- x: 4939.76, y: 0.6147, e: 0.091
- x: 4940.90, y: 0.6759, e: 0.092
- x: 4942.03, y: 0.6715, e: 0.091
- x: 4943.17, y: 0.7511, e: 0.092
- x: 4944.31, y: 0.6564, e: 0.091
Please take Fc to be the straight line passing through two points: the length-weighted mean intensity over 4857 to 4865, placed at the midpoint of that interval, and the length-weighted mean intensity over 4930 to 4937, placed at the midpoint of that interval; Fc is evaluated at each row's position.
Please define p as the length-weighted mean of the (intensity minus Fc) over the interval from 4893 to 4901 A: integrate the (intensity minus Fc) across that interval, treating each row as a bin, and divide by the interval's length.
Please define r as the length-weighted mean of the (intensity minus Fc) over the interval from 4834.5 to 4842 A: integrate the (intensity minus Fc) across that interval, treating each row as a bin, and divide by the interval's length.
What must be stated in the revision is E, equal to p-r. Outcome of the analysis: 0.2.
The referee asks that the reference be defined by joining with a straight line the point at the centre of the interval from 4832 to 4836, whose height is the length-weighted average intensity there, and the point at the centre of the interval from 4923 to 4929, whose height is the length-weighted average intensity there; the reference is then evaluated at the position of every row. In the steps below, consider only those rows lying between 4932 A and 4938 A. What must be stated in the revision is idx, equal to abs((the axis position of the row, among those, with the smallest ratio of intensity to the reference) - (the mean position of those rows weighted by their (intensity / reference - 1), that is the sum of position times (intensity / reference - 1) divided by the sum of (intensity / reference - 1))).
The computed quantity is 0.3 A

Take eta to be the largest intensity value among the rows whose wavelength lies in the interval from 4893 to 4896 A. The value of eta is 0.6892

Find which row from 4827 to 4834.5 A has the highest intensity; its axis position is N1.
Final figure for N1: 4832.88 A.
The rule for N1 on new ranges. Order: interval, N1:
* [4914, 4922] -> 4917.06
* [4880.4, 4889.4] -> 4886.59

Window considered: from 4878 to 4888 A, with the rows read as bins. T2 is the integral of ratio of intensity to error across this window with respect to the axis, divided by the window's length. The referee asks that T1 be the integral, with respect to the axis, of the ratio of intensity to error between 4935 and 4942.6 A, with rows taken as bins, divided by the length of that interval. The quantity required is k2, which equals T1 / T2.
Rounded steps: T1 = 6.68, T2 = 6.5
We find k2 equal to 1.03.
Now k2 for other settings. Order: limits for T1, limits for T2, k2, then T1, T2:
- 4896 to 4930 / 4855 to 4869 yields 0.92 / 7.11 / 7.7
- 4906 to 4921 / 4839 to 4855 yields 1.10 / 7.12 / 6.5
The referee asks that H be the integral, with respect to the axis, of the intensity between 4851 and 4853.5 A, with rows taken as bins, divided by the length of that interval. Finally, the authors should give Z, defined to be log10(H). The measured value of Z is -0.17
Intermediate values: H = 0.68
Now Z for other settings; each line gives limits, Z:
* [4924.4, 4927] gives -0.16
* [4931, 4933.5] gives -0.18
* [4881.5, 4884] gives -0.21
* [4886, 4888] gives -0.22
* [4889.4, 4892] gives -0.28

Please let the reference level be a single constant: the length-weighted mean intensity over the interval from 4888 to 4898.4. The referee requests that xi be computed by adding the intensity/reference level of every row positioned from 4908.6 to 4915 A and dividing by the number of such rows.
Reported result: 1.06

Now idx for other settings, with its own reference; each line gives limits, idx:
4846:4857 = 4.4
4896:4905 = 2.1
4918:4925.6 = 2.3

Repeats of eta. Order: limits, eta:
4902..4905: 0.6592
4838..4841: 0.7157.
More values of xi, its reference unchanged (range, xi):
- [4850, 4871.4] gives 1.22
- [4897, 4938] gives 1.10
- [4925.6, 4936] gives 1.13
